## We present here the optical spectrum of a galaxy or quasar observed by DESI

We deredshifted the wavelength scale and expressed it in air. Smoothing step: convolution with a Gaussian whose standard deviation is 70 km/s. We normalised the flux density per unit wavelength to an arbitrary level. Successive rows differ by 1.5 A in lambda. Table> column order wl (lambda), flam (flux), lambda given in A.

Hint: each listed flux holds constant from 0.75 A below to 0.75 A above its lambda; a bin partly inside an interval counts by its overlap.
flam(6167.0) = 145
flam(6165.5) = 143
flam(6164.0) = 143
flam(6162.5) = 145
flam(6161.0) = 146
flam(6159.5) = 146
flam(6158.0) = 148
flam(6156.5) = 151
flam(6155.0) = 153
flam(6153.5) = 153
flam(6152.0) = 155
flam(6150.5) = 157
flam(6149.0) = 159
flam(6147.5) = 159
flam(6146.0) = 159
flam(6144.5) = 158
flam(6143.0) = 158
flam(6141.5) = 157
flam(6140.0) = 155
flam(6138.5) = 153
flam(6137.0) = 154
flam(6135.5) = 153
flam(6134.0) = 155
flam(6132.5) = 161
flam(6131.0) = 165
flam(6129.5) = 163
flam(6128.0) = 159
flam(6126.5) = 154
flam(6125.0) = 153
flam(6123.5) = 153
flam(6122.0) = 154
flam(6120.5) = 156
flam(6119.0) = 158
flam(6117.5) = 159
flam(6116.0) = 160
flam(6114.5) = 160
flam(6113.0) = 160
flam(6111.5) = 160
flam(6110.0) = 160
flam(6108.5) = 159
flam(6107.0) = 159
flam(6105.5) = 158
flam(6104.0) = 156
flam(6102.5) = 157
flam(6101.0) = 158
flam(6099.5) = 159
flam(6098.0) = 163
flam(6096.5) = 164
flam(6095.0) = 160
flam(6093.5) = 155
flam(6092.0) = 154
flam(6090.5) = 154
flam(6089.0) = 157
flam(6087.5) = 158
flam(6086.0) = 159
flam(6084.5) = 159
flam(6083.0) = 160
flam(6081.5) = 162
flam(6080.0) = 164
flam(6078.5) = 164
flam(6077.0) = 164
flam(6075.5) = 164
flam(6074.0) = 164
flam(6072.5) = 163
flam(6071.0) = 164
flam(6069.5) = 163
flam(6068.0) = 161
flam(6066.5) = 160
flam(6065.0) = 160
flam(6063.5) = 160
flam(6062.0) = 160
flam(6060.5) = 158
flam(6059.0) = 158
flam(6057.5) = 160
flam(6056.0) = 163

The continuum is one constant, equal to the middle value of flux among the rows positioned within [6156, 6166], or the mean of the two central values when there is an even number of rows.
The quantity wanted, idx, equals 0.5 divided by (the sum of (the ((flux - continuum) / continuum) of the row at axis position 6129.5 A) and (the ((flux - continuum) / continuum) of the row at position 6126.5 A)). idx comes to 2.92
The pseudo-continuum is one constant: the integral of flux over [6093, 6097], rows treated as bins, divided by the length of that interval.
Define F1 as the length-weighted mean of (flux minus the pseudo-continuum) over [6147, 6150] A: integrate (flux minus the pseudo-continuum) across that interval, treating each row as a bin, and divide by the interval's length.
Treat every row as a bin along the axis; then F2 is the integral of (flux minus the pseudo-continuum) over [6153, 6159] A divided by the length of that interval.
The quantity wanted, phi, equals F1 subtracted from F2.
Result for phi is -8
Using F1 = -0.9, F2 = -8.7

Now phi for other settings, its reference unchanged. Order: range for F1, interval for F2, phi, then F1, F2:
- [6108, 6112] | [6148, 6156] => -4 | 0.0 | -4.3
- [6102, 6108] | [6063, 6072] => 4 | -2.1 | 1.7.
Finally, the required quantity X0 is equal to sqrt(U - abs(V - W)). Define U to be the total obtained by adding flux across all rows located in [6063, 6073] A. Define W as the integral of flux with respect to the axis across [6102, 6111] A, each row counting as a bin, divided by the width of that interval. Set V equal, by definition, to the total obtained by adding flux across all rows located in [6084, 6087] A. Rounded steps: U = 1131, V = 318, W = 158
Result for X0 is 31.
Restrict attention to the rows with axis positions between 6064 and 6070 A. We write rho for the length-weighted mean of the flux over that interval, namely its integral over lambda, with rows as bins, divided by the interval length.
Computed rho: 161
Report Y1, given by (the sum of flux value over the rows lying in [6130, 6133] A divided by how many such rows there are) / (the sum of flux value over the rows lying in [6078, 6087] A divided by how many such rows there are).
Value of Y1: 1.01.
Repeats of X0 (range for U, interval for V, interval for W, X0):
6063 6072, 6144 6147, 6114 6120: 28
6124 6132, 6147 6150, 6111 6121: 25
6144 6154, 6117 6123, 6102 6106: 25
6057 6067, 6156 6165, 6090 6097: 20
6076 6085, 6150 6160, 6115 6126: 8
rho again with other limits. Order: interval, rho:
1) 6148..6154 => 156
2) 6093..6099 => 161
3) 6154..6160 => 150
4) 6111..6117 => 160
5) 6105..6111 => 159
